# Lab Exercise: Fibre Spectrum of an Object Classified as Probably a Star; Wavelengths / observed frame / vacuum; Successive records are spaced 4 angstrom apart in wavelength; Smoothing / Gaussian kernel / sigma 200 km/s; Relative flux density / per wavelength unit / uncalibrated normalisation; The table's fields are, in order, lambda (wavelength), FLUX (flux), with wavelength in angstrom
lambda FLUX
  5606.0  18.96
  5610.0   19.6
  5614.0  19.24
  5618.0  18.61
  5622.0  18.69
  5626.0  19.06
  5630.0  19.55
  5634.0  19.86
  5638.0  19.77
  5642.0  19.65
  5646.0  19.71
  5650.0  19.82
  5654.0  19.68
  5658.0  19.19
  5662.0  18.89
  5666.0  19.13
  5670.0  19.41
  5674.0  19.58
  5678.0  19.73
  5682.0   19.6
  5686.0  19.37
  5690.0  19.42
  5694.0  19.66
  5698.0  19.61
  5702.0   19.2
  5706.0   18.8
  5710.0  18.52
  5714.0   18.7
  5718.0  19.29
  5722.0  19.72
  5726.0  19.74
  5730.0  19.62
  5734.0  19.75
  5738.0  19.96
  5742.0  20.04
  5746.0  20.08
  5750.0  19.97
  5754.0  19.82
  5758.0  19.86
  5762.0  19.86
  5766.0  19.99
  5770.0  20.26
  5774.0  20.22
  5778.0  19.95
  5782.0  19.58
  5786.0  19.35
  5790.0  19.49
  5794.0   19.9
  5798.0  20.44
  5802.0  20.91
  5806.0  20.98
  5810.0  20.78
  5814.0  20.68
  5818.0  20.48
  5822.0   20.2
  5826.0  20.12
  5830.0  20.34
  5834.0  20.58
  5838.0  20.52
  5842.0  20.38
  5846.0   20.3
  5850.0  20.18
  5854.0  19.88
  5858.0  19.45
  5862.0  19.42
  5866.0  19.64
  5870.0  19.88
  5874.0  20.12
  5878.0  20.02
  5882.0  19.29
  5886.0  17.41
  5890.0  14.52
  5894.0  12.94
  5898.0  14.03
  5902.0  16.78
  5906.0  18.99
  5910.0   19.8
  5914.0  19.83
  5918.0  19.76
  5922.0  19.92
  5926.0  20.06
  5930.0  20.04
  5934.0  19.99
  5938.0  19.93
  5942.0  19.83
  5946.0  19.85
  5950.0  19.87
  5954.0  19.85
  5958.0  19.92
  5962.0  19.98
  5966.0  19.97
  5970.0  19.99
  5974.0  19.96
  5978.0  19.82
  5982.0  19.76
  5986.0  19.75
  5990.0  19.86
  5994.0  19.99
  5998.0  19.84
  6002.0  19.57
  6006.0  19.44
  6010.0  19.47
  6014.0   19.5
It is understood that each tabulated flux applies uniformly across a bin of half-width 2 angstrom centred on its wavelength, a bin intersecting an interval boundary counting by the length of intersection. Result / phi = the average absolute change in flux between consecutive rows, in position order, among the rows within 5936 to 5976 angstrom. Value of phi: 0.04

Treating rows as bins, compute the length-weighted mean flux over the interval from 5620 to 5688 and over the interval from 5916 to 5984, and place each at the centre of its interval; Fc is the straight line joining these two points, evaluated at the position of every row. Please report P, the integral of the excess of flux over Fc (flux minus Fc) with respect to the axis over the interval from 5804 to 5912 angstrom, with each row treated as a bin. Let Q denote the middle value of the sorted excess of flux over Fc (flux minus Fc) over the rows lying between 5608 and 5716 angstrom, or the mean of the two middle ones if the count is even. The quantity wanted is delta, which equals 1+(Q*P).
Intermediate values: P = -64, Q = -0.07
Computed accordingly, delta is 5.3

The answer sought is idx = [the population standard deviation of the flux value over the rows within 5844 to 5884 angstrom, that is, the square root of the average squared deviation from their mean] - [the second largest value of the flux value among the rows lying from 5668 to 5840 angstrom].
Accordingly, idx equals -20.6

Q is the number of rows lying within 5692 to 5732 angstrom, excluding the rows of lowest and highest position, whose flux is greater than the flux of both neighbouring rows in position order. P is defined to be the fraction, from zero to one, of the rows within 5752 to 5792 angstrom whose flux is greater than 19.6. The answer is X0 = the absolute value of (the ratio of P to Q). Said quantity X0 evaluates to 0.7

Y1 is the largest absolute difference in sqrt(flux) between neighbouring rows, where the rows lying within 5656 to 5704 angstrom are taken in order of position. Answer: 0.047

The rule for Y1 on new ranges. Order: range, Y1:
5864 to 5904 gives 0.362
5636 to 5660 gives 0.056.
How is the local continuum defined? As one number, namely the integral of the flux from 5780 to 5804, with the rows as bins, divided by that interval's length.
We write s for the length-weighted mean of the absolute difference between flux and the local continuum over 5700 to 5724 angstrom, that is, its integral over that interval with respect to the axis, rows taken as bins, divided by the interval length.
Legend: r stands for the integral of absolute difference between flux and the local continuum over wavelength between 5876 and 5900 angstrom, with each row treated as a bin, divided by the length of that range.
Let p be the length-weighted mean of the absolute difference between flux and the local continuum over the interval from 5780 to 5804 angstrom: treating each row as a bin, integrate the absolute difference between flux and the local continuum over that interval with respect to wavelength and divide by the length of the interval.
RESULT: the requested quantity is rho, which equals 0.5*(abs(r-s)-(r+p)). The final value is -0.70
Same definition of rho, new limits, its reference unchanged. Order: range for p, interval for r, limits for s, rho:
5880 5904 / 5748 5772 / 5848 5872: -2.03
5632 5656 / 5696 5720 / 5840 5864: -0.27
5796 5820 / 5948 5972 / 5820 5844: -0.23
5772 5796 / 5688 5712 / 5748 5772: -0.20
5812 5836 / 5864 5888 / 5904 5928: -0.36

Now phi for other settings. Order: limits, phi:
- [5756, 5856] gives 0.21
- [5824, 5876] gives 0.19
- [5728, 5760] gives 0.11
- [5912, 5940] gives 0.08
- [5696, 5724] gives 0.38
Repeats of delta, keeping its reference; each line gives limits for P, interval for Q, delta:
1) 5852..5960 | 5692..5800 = -16.4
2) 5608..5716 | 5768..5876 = -5.8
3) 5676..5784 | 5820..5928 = 1.4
